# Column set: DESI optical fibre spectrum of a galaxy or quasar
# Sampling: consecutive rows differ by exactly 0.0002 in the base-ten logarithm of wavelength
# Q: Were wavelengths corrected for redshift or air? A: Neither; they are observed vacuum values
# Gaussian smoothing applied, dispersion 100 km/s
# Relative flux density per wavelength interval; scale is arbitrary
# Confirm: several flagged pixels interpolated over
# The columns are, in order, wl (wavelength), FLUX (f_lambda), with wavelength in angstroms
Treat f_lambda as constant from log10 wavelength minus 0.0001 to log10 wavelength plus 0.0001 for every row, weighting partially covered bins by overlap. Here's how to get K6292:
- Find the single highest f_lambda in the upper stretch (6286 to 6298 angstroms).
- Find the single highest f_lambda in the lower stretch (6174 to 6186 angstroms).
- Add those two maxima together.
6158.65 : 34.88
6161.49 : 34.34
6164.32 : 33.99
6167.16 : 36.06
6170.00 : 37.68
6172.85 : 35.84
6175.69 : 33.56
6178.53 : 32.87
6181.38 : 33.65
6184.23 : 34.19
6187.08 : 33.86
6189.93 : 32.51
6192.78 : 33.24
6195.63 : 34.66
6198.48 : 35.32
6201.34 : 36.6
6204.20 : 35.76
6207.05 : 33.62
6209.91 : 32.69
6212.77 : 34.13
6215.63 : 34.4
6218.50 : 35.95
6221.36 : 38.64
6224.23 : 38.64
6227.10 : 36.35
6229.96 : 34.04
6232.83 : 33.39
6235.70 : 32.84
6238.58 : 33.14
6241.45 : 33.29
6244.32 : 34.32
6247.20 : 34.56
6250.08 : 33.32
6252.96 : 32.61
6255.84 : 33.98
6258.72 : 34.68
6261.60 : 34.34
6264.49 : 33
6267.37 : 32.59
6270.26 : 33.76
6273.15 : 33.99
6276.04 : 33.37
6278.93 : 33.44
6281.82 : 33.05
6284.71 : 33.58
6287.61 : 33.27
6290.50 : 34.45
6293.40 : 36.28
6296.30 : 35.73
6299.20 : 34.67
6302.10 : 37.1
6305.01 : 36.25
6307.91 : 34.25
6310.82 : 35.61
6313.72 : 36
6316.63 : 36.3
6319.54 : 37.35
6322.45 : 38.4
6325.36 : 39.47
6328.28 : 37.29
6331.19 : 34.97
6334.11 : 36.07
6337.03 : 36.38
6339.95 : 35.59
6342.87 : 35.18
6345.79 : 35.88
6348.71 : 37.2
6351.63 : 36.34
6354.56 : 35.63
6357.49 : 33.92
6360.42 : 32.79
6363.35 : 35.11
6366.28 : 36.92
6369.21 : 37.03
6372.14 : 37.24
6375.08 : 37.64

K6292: 70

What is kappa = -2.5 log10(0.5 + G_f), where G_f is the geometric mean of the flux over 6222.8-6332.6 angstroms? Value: -3.87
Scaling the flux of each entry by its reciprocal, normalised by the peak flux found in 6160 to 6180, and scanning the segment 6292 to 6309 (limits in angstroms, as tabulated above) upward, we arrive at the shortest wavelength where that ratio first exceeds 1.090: 6307.91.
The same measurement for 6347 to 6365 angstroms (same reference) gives 6357.49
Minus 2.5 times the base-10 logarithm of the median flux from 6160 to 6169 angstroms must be -3.84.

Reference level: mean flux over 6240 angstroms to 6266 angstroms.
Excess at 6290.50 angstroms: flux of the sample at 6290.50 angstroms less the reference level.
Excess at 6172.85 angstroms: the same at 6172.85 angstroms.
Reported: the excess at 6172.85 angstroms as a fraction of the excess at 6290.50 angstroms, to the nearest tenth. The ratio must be 3.1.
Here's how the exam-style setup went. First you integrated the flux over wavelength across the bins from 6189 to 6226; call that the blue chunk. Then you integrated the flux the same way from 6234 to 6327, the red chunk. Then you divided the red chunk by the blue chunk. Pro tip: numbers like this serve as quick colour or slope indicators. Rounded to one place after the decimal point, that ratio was 2.5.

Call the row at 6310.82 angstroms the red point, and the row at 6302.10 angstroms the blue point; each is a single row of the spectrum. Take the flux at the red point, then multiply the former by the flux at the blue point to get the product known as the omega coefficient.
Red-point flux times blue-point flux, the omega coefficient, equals 1321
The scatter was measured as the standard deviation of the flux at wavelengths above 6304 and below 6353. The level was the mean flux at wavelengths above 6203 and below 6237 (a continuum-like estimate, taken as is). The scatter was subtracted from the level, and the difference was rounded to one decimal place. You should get 33.8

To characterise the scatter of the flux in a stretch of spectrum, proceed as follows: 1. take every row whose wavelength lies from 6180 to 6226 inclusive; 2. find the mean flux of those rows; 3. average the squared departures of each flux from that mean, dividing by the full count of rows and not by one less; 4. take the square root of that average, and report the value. 1.8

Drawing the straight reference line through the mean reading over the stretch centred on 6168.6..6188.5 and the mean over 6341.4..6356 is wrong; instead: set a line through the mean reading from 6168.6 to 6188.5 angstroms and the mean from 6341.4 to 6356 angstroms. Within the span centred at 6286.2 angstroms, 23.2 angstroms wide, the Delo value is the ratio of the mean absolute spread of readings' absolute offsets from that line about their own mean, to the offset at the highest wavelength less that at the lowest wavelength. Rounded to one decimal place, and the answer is -0.4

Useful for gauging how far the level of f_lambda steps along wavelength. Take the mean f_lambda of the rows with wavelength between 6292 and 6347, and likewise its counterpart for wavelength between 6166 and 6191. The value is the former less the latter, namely 1.8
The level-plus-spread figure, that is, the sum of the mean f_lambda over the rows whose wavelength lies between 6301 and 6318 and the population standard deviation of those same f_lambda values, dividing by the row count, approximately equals 37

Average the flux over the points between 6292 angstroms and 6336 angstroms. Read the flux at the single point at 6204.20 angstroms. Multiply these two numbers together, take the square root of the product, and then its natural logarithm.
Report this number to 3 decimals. 3.585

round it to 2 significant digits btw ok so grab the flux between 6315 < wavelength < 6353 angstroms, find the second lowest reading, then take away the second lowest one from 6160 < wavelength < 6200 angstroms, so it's 2.3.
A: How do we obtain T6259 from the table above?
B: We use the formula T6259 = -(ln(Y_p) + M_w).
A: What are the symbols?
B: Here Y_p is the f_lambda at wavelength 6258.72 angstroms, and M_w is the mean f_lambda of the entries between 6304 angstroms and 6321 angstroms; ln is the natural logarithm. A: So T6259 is -39.5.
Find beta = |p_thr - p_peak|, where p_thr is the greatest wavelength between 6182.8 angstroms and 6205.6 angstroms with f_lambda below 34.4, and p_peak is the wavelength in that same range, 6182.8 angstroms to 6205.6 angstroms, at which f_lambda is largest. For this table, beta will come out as 8.6 angstroms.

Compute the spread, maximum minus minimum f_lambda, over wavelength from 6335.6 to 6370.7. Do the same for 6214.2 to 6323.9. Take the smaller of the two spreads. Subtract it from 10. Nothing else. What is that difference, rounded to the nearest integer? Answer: 6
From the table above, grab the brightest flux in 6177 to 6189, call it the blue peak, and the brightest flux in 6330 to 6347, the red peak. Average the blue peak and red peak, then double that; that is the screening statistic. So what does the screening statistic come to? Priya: 70.6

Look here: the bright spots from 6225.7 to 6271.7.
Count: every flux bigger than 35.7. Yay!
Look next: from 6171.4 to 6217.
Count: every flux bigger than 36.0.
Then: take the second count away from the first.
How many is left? 0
